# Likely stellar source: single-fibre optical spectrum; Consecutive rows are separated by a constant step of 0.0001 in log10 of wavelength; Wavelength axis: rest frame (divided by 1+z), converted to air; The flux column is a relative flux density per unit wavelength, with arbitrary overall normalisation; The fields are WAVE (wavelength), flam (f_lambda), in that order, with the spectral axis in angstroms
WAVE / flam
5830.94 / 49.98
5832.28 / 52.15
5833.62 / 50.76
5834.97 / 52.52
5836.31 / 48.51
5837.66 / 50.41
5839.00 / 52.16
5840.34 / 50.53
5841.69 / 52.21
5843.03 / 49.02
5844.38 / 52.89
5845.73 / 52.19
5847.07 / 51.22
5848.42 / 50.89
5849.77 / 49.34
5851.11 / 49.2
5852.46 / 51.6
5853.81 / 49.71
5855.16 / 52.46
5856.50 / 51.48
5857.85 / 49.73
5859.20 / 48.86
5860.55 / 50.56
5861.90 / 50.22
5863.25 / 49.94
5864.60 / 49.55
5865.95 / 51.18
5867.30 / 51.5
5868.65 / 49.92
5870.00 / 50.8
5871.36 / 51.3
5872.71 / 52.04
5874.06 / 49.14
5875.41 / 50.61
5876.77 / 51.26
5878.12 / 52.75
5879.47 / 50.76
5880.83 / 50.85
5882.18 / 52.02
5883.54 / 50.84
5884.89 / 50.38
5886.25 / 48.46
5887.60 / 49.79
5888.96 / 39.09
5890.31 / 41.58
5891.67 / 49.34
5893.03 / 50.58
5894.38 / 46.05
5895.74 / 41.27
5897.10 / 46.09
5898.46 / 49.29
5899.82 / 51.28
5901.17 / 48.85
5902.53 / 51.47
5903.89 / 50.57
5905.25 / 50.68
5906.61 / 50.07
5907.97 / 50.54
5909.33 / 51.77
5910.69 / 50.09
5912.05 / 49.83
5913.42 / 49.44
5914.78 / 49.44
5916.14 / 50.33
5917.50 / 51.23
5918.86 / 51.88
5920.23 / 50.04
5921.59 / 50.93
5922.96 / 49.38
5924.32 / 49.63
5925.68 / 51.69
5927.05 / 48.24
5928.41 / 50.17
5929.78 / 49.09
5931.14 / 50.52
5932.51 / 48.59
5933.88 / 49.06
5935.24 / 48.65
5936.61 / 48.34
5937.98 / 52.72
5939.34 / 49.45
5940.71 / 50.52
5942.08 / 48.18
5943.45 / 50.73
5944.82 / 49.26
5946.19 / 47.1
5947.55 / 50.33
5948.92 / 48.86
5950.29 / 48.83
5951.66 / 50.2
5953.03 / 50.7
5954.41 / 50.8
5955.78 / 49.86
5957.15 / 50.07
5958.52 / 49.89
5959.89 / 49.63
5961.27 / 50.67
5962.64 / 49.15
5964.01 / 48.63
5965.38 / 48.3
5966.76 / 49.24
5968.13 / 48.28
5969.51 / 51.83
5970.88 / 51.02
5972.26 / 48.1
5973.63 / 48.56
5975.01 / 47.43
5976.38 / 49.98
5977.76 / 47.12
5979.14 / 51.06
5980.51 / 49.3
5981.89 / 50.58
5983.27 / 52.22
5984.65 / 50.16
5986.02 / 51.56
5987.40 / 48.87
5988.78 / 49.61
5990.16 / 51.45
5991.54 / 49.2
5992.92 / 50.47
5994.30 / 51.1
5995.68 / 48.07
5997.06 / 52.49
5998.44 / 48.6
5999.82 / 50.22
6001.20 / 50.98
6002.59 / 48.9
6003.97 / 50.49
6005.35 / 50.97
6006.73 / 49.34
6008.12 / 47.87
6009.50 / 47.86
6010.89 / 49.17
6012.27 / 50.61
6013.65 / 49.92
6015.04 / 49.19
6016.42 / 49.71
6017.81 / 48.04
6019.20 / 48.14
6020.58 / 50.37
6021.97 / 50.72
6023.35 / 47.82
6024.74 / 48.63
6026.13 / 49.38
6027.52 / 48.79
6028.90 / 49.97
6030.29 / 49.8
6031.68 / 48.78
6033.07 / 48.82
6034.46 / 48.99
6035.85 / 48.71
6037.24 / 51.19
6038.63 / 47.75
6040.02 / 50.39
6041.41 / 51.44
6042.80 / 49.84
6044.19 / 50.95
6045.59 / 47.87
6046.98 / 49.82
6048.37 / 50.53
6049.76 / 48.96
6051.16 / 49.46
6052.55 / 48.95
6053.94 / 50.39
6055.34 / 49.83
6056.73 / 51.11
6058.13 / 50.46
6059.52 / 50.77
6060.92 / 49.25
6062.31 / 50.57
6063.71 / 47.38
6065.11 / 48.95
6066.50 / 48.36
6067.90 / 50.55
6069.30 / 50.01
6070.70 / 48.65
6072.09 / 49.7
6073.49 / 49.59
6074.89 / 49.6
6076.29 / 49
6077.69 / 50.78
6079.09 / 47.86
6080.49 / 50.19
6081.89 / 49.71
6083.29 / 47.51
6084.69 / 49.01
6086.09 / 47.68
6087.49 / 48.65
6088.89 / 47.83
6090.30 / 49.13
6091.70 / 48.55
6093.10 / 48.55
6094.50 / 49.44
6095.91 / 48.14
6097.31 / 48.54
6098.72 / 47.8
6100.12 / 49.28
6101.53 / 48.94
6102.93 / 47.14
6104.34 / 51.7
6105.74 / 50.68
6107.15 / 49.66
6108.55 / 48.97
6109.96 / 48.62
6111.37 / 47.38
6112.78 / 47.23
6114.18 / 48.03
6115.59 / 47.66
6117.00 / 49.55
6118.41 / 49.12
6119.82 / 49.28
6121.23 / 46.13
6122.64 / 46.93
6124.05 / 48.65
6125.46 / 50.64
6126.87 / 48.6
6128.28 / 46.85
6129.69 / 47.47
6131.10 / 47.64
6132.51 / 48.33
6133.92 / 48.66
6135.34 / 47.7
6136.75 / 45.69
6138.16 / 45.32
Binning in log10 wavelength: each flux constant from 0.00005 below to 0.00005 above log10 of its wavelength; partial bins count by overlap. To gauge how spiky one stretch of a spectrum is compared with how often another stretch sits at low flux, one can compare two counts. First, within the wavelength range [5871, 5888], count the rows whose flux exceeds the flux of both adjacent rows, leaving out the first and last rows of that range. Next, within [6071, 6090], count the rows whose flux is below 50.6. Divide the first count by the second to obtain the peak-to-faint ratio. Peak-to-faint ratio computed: 0.25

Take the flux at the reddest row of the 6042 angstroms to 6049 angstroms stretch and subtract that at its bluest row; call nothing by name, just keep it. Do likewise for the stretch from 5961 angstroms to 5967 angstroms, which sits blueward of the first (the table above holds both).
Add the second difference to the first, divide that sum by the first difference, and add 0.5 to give -0.6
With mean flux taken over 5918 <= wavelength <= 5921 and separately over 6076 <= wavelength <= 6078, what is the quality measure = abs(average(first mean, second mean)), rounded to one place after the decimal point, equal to 50.4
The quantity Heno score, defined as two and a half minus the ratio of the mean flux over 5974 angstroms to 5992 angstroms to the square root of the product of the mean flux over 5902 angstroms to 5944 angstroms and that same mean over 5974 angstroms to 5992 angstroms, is 1.50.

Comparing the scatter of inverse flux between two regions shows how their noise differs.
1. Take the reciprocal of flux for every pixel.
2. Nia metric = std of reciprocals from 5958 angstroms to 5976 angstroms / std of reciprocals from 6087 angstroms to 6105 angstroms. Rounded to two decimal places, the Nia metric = 1.16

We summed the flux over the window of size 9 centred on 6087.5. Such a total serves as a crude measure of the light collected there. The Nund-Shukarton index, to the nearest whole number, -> 338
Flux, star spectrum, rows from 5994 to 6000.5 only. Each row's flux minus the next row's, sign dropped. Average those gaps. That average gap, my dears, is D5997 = 3.2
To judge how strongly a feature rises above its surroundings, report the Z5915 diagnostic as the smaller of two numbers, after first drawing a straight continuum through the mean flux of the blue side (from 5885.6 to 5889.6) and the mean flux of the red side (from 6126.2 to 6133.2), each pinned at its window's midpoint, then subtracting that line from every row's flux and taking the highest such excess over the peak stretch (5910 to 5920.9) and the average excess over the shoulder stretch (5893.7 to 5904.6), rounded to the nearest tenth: 2.2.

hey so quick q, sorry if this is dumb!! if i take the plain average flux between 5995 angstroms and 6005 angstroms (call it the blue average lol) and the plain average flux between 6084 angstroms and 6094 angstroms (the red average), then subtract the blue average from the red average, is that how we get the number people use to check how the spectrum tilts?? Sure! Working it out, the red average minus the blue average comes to -1.48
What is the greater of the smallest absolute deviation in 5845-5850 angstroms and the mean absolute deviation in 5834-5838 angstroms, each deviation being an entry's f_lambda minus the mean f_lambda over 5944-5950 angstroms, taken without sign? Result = 1.84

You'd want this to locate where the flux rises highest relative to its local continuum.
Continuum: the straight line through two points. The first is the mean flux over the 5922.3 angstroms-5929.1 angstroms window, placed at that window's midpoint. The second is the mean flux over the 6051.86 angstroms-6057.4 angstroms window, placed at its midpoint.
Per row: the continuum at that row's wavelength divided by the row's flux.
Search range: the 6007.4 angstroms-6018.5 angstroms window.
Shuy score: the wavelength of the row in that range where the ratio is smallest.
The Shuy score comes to 6012.27 angstroms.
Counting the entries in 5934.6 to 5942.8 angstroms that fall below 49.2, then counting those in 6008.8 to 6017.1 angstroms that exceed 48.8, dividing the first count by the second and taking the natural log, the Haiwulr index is -0.51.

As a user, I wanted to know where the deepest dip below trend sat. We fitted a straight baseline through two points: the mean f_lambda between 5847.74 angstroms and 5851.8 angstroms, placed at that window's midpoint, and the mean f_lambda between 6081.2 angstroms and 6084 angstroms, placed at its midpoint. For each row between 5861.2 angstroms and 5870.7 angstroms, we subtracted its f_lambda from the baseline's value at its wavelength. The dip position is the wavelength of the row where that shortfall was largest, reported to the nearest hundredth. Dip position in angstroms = 5864.60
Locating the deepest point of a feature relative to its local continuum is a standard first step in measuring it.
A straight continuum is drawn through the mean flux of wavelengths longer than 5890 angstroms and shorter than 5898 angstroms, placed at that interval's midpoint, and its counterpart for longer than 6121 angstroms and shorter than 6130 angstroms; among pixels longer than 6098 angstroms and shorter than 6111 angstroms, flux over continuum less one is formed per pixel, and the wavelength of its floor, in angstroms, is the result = 6102.93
